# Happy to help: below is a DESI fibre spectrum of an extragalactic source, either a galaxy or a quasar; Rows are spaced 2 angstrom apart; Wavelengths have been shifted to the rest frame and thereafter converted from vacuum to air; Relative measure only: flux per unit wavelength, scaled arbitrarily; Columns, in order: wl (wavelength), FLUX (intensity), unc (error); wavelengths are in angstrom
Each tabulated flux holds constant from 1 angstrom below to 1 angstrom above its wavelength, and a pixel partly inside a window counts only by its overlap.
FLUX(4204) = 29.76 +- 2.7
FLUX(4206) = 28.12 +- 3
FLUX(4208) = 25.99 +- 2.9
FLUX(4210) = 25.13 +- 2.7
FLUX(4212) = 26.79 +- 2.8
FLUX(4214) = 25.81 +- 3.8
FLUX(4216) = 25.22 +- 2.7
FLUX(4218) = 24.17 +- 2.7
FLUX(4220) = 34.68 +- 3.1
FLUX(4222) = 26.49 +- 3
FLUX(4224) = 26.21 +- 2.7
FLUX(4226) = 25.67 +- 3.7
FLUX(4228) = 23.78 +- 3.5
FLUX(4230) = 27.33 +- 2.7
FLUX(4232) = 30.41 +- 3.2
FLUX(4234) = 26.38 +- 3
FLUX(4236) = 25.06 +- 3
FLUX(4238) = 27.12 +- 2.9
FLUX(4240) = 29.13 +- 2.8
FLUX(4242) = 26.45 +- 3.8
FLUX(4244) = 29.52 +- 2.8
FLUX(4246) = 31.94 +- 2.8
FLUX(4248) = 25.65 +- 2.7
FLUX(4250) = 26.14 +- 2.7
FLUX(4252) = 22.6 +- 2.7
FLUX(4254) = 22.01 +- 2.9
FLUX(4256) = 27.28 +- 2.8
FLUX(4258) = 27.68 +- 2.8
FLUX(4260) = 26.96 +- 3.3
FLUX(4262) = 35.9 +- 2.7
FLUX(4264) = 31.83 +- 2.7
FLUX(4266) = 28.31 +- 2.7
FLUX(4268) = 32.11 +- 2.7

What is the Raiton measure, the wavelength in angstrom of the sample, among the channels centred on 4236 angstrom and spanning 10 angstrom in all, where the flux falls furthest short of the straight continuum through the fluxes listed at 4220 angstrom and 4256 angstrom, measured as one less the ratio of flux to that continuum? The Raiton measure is 4236 angstrom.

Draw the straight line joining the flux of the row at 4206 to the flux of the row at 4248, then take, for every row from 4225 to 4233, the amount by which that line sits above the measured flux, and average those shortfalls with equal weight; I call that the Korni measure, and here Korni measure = 0.0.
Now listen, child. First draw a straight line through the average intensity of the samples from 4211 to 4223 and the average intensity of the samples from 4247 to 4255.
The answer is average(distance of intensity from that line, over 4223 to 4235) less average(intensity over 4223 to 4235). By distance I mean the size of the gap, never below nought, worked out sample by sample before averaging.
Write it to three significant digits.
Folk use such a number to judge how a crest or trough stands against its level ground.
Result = -24.9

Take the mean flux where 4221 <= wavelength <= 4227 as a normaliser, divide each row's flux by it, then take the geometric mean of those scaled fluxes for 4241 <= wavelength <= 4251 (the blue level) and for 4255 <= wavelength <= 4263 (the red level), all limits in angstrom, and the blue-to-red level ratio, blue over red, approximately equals 0.95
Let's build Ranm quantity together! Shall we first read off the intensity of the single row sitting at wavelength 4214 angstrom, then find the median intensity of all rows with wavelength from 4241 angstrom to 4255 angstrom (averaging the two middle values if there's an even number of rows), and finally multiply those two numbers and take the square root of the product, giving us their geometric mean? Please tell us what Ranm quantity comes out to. 26.0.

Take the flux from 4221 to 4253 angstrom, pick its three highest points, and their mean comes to 30.6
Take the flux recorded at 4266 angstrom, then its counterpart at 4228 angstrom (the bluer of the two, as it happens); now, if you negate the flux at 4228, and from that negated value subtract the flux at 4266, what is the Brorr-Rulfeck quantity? -52.1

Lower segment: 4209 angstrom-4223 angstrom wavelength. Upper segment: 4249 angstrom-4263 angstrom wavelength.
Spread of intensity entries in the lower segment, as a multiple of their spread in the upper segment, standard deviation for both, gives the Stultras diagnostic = 0.78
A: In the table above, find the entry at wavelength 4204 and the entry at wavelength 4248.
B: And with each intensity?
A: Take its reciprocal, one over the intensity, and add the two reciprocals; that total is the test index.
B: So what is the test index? 0.073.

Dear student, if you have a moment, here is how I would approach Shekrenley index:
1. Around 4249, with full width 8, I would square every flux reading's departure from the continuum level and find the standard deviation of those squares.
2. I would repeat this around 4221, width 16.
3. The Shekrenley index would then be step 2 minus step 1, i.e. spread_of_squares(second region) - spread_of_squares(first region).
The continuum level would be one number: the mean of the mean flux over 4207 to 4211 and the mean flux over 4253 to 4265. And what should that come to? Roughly 8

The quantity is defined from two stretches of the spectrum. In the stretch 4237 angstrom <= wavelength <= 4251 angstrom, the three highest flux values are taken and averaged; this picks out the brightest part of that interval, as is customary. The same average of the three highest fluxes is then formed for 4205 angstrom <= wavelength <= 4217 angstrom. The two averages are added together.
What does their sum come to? 57.2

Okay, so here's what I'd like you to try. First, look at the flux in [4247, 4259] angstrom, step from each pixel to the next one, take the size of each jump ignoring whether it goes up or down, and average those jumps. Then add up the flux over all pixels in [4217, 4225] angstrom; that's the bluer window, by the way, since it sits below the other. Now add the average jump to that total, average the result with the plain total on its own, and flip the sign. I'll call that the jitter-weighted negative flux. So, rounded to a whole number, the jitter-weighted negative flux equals -113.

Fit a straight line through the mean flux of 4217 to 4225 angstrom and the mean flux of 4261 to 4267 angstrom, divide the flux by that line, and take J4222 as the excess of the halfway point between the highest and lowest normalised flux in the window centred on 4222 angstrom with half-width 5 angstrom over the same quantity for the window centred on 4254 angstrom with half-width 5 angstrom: 0.27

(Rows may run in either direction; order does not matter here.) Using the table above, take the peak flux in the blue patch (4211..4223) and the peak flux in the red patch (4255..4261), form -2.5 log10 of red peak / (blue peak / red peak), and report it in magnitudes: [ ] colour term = -3.36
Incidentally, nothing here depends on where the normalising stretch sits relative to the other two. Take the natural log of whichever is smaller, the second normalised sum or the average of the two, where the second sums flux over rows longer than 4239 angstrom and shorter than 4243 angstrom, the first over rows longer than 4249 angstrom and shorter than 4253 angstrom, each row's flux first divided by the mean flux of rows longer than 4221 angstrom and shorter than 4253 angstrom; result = 0.66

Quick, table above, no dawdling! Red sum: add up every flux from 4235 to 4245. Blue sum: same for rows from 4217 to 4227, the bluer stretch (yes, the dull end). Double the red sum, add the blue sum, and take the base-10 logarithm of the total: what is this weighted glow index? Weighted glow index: 2.61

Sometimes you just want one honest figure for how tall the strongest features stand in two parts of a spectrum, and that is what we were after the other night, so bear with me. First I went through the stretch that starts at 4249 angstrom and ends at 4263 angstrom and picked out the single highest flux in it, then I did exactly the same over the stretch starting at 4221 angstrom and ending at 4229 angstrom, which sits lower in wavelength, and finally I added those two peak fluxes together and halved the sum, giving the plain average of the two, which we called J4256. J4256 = 31.2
